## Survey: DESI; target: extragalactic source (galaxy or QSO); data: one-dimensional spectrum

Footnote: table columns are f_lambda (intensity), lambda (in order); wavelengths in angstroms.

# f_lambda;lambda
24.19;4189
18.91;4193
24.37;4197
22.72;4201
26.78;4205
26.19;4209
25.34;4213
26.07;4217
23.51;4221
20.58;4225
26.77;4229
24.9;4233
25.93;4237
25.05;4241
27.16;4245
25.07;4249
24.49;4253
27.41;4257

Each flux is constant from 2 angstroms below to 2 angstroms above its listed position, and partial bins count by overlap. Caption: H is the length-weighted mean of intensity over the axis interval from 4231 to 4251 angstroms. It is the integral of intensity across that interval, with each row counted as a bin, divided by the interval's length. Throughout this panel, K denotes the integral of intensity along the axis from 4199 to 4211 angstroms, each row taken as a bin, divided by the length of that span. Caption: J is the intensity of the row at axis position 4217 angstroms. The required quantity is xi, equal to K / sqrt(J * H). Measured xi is 0.98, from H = 25.6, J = 26.07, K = 25.23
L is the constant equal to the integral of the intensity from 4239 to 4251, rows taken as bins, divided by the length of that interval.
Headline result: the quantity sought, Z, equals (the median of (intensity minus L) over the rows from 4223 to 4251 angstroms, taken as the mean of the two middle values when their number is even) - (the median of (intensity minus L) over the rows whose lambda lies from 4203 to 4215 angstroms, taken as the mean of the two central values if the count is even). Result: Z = -1.1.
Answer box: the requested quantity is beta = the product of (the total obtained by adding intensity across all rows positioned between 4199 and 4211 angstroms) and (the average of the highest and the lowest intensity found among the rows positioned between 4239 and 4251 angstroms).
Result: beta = 1976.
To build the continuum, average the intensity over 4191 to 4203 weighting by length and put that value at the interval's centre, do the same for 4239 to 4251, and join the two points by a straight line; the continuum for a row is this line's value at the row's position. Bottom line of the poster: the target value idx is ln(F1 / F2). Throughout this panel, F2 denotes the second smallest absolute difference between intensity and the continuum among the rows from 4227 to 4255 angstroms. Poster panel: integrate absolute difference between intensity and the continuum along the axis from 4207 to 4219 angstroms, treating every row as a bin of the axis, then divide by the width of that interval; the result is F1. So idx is 1.9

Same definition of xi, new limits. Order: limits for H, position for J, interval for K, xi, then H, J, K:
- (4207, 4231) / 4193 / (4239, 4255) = 1.18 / 24.7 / 18.91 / 25.44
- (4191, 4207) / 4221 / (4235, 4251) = 1.10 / 23.2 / 23.51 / 25.80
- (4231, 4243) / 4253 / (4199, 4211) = 1.01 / 25.3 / 24.49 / 25.23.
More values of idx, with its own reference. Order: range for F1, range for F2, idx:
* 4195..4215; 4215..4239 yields 1.9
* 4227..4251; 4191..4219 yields -0.7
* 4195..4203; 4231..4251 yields 1.3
